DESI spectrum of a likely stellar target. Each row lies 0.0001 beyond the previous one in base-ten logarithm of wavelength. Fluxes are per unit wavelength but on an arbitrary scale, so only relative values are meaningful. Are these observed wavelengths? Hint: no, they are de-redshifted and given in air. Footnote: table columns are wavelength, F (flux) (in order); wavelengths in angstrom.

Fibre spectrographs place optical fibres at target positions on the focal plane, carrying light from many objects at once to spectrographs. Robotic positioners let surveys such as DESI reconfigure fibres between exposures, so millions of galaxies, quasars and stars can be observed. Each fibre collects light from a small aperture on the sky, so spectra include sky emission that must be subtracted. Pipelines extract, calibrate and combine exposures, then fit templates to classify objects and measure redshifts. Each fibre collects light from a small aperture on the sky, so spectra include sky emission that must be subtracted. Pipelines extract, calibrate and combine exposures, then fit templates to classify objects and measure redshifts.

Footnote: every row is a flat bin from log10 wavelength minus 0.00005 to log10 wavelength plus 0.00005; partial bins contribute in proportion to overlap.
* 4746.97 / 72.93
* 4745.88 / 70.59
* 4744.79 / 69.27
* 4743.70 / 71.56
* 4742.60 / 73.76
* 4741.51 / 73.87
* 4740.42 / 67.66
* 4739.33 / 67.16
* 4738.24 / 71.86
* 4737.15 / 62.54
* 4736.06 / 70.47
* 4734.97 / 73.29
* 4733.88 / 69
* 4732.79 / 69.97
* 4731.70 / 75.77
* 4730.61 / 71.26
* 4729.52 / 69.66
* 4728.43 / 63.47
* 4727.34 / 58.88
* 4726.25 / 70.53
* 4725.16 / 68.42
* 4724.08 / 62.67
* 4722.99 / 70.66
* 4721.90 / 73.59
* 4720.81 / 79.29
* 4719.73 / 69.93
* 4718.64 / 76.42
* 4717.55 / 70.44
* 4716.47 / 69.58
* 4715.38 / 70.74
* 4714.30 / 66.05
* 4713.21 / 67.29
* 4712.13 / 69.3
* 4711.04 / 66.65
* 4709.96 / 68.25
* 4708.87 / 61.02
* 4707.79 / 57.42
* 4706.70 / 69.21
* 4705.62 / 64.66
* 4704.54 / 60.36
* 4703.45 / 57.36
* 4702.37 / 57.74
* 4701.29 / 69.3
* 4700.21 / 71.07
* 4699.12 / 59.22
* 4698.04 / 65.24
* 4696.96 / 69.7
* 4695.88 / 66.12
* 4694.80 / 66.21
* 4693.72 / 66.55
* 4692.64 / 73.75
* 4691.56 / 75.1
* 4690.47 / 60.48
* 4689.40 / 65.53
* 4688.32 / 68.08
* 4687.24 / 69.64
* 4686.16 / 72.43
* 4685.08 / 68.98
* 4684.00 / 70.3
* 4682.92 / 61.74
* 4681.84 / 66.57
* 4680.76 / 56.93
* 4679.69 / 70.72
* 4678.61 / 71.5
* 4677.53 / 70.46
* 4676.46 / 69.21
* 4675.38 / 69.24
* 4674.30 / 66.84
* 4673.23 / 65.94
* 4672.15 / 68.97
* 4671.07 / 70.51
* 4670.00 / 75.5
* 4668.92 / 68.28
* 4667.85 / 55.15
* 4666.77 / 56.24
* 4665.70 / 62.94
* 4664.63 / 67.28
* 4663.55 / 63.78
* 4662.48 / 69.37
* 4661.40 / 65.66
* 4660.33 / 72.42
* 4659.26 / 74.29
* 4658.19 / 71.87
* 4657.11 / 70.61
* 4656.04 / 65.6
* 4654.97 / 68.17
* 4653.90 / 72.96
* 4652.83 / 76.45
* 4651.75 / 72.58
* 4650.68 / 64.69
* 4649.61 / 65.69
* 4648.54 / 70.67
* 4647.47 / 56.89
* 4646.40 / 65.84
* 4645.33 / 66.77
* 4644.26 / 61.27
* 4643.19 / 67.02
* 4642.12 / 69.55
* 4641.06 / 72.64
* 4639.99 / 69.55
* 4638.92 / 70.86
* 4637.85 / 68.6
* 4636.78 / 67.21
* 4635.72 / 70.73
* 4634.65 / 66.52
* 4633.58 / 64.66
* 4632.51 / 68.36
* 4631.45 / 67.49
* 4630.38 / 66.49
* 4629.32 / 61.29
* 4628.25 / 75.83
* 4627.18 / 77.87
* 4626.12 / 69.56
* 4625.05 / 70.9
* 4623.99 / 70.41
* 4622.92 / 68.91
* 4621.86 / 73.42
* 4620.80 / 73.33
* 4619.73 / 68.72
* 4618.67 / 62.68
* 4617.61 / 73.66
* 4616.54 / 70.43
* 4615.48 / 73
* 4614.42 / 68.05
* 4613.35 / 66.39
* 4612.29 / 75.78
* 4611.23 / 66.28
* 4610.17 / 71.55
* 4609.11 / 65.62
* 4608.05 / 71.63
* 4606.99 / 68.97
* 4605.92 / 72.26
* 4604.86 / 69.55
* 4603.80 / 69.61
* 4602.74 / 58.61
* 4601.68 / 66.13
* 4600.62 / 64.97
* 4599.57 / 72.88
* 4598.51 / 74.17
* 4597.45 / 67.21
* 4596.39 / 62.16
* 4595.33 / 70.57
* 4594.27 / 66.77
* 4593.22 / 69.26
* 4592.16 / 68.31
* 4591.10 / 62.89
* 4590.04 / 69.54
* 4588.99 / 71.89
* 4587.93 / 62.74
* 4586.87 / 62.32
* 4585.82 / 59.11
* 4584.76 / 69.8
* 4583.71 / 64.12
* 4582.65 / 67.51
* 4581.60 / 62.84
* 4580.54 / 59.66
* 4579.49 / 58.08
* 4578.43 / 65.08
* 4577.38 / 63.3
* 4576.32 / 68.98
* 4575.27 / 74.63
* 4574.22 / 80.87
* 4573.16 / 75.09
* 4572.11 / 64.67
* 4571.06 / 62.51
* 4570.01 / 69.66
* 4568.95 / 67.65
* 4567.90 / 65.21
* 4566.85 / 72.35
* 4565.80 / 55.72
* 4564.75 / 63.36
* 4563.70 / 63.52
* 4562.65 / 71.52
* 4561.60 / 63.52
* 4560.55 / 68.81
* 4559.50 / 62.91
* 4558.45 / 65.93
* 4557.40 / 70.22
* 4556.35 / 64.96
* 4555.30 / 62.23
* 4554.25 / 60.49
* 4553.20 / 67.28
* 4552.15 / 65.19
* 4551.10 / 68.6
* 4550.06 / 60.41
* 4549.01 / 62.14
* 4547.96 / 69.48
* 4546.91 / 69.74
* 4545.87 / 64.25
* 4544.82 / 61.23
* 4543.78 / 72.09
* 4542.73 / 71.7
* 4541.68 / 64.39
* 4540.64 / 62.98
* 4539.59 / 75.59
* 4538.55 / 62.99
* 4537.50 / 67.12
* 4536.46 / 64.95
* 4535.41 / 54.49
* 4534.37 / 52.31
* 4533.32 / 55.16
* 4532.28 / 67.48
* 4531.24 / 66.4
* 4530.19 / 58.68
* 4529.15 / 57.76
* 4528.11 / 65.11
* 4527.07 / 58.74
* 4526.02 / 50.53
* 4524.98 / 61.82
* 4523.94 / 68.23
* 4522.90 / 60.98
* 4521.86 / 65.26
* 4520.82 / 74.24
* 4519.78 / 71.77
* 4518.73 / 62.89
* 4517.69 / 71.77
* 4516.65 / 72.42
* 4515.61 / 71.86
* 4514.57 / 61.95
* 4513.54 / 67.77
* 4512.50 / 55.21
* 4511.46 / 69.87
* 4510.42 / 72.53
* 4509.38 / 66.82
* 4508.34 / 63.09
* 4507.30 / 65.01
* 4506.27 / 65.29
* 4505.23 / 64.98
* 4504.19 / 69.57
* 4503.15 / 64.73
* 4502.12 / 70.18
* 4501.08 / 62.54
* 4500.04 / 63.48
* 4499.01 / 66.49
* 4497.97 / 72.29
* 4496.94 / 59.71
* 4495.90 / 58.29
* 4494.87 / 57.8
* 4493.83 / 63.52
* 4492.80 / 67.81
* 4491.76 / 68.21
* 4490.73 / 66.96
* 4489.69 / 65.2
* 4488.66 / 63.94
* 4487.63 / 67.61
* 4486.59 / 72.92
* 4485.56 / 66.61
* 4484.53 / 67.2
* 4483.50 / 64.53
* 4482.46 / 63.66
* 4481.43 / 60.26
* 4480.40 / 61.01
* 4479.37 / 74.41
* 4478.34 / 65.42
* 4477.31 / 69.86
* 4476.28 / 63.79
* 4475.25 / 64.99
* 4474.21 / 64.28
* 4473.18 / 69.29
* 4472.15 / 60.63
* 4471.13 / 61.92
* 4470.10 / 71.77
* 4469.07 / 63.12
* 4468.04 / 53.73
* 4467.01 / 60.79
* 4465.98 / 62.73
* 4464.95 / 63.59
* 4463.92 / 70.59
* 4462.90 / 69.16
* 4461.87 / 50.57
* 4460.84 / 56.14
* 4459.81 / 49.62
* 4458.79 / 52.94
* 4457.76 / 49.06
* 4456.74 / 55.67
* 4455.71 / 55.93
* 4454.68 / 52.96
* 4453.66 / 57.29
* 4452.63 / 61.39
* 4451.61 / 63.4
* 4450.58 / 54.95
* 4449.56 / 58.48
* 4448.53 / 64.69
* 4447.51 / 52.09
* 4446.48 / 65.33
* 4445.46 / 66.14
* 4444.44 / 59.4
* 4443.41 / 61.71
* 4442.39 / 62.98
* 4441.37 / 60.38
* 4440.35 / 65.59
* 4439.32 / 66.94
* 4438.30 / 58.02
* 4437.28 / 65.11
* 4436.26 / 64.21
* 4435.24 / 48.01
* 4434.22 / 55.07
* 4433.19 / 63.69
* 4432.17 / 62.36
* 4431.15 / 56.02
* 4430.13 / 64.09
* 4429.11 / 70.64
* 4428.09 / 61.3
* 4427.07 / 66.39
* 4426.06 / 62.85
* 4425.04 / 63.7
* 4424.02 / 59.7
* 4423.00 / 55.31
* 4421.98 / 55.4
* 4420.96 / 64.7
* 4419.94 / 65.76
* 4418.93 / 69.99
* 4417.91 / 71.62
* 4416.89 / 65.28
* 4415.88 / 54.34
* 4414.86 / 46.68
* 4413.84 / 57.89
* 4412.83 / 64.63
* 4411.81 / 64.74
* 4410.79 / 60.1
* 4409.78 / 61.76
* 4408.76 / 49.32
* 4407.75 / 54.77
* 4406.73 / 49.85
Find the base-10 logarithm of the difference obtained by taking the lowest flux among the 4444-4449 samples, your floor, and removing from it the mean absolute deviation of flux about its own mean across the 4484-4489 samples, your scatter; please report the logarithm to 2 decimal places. 1.70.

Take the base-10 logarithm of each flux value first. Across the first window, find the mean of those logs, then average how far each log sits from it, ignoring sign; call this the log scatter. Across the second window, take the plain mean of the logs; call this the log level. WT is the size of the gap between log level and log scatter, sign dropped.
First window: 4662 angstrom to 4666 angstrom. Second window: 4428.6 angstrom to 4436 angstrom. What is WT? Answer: 1.76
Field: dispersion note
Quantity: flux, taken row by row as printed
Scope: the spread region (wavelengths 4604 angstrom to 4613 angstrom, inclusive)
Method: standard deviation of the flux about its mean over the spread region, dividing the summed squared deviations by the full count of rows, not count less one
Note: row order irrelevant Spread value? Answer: 3.1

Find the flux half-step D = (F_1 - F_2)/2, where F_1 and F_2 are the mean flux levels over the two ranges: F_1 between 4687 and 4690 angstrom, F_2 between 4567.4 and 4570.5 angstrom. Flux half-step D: 0.1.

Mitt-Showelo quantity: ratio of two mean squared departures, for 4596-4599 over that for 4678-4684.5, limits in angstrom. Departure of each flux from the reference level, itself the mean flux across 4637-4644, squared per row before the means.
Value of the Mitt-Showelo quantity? 0.7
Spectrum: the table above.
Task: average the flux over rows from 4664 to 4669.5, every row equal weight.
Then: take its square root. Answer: 7.9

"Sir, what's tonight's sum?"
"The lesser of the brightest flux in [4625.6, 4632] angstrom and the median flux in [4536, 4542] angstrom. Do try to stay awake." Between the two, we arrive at 65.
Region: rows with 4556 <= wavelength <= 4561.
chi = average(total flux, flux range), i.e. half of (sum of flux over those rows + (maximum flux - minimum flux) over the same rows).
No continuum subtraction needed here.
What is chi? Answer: 170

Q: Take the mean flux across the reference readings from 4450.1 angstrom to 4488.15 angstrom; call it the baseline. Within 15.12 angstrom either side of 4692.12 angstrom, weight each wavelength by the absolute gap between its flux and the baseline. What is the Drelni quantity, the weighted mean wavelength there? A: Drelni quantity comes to 4690.9 angstrom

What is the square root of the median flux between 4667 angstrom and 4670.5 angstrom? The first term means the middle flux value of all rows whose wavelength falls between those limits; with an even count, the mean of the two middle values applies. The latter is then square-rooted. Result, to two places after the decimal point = 8.26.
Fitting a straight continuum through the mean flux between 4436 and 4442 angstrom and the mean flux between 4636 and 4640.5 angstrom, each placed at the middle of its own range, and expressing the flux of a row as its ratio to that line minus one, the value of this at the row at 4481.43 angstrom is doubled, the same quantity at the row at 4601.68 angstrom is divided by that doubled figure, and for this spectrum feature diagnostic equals 0.2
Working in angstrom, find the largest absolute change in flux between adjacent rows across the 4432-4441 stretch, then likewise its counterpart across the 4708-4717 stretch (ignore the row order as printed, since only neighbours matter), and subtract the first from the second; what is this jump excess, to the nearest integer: -9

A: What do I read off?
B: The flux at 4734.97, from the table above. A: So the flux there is 73.29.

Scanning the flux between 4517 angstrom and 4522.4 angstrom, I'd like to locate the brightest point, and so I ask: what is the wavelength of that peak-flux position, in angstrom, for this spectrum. 4520.82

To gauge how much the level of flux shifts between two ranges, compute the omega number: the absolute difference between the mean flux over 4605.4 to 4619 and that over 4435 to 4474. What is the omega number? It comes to 9.5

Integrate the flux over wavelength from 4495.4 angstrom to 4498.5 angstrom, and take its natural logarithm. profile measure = 5.28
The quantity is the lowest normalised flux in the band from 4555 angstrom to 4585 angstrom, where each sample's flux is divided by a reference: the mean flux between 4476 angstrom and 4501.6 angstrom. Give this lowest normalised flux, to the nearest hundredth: 0.85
